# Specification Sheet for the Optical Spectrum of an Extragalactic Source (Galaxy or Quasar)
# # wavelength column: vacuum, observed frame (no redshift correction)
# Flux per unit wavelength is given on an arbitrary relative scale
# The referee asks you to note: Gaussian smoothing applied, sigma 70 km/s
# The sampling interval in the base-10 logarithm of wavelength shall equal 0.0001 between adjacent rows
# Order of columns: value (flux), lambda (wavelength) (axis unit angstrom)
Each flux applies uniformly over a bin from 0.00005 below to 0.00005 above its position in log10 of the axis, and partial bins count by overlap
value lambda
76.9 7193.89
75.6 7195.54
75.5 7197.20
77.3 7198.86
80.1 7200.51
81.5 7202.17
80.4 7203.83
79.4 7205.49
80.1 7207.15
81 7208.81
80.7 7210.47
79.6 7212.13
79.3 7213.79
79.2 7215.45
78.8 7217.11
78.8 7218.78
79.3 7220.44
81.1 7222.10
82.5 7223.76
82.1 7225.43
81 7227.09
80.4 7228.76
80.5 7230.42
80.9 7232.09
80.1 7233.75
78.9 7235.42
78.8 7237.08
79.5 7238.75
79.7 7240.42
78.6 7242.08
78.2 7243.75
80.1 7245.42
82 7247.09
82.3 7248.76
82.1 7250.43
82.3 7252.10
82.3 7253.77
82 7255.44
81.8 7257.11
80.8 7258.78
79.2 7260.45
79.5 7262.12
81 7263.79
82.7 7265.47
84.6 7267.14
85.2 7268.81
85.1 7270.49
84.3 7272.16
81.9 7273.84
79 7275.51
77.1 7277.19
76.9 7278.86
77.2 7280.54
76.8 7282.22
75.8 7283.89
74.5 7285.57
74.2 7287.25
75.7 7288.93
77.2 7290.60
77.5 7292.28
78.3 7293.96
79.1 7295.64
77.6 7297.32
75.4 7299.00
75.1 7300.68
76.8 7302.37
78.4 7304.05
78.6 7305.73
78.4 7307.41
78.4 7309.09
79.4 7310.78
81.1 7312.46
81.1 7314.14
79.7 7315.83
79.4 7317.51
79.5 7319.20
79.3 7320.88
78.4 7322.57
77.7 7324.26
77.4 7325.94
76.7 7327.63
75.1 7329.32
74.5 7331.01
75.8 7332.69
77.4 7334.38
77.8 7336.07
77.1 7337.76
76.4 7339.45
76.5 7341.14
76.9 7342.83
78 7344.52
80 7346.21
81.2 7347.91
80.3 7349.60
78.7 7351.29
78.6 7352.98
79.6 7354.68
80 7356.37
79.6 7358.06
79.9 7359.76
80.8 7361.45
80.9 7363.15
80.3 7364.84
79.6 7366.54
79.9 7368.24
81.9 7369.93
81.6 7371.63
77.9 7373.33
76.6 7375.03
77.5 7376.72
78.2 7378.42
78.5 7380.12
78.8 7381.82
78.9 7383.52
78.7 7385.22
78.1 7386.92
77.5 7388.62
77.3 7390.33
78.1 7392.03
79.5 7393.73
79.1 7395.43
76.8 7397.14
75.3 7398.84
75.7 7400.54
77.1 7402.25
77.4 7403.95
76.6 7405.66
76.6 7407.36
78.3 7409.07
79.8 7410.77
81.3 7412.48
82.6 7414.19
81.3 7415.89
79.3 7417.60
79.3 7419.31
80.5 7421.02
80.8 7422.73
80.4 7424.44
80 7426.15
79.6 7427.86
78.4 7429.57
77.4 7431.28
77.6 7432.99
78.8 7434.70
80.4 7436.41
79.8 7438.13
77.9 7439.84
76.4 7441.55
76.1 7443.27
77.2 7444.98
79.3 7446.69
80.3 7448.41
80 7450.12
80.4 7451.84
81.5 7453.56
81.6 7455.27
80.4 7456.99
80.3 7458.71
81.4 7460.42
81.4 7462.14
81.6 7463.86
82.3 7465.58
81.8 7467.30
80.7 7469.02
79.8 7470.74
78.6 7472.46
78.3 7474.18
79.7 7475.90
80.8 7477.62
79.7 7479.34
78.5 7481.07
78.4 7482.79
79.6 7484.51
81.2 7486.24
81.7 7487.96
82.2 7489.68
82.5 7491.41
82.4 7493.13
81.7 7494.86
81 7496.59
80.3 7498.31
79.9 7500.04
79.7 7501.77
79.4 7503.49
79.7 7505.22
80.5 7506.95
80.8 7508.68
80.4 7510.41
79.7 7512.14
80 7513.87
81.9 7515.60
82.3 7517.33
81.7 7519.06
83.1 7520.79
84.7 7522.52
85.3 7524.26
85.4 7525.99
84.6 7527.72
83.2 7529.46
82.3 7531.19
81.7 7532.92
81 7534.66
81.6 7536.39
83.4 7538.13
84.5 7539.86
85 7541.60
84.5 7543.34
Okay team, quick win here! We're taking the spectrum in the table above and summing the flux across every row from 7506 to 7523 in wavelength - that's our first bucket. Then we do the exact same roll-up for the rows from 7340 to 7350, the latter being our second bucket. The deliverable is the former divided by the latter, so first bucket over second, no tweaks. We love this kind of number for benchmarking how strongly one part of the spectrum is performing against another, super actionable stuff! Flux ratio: 1.7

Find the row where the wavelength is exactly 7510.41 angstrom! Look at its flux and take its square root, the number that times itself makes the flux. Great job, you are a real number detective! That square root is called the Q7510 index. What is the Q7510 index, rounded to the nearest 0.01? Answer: 8.97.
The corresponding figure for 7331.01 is 8.63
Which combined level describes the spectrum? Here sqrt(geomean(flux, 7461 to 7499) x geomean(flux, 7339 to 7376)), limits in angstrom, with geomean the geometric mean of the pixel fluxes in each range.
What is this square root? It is 80.0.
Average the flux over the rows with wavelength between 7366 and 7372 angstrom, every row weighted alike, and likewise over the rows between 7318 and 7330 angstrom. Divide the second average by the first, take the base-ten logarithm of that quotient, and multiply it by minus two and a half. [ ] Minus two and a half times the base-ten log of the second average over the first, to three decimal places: 0.041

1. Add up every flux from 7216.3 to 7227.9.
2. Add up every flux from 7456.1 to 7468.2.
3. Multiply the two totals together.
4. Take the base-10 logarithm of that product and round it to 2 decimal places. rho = 5.51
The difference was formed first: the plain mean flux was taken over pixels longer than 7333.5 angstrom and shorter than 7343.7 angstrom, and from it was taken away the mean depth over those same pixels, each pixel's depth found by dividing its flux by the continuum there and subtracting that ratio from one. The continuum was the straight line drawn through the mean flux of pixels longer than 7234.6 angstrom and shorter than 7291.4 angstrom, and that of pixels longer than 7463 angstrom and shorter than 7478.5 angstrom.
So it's 77.0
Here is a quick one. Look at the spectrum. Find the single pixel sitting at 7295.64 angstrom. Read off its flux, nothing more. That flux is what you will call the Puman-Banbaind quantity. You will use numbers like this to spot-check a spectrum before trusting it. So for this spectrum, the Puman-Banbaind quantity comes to 79.1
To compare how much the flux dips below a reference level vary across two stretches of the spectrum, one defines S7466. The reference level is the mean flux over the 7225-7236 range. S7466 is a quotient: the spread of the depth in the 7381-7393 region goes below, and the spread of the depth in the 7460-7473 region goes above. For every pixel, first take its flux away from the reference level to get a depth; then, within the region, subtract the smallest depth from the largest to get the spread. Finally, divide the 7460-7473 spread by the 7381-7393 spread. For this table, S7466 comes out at 2.3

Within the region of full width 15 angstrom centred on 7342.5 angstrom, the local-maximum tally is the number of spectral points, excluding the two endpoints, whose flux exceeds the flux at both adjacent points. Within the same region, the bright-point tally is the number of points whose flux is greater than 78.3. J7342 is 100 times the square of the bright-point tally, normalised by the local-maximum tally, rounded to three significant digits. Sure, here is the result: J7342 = 900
